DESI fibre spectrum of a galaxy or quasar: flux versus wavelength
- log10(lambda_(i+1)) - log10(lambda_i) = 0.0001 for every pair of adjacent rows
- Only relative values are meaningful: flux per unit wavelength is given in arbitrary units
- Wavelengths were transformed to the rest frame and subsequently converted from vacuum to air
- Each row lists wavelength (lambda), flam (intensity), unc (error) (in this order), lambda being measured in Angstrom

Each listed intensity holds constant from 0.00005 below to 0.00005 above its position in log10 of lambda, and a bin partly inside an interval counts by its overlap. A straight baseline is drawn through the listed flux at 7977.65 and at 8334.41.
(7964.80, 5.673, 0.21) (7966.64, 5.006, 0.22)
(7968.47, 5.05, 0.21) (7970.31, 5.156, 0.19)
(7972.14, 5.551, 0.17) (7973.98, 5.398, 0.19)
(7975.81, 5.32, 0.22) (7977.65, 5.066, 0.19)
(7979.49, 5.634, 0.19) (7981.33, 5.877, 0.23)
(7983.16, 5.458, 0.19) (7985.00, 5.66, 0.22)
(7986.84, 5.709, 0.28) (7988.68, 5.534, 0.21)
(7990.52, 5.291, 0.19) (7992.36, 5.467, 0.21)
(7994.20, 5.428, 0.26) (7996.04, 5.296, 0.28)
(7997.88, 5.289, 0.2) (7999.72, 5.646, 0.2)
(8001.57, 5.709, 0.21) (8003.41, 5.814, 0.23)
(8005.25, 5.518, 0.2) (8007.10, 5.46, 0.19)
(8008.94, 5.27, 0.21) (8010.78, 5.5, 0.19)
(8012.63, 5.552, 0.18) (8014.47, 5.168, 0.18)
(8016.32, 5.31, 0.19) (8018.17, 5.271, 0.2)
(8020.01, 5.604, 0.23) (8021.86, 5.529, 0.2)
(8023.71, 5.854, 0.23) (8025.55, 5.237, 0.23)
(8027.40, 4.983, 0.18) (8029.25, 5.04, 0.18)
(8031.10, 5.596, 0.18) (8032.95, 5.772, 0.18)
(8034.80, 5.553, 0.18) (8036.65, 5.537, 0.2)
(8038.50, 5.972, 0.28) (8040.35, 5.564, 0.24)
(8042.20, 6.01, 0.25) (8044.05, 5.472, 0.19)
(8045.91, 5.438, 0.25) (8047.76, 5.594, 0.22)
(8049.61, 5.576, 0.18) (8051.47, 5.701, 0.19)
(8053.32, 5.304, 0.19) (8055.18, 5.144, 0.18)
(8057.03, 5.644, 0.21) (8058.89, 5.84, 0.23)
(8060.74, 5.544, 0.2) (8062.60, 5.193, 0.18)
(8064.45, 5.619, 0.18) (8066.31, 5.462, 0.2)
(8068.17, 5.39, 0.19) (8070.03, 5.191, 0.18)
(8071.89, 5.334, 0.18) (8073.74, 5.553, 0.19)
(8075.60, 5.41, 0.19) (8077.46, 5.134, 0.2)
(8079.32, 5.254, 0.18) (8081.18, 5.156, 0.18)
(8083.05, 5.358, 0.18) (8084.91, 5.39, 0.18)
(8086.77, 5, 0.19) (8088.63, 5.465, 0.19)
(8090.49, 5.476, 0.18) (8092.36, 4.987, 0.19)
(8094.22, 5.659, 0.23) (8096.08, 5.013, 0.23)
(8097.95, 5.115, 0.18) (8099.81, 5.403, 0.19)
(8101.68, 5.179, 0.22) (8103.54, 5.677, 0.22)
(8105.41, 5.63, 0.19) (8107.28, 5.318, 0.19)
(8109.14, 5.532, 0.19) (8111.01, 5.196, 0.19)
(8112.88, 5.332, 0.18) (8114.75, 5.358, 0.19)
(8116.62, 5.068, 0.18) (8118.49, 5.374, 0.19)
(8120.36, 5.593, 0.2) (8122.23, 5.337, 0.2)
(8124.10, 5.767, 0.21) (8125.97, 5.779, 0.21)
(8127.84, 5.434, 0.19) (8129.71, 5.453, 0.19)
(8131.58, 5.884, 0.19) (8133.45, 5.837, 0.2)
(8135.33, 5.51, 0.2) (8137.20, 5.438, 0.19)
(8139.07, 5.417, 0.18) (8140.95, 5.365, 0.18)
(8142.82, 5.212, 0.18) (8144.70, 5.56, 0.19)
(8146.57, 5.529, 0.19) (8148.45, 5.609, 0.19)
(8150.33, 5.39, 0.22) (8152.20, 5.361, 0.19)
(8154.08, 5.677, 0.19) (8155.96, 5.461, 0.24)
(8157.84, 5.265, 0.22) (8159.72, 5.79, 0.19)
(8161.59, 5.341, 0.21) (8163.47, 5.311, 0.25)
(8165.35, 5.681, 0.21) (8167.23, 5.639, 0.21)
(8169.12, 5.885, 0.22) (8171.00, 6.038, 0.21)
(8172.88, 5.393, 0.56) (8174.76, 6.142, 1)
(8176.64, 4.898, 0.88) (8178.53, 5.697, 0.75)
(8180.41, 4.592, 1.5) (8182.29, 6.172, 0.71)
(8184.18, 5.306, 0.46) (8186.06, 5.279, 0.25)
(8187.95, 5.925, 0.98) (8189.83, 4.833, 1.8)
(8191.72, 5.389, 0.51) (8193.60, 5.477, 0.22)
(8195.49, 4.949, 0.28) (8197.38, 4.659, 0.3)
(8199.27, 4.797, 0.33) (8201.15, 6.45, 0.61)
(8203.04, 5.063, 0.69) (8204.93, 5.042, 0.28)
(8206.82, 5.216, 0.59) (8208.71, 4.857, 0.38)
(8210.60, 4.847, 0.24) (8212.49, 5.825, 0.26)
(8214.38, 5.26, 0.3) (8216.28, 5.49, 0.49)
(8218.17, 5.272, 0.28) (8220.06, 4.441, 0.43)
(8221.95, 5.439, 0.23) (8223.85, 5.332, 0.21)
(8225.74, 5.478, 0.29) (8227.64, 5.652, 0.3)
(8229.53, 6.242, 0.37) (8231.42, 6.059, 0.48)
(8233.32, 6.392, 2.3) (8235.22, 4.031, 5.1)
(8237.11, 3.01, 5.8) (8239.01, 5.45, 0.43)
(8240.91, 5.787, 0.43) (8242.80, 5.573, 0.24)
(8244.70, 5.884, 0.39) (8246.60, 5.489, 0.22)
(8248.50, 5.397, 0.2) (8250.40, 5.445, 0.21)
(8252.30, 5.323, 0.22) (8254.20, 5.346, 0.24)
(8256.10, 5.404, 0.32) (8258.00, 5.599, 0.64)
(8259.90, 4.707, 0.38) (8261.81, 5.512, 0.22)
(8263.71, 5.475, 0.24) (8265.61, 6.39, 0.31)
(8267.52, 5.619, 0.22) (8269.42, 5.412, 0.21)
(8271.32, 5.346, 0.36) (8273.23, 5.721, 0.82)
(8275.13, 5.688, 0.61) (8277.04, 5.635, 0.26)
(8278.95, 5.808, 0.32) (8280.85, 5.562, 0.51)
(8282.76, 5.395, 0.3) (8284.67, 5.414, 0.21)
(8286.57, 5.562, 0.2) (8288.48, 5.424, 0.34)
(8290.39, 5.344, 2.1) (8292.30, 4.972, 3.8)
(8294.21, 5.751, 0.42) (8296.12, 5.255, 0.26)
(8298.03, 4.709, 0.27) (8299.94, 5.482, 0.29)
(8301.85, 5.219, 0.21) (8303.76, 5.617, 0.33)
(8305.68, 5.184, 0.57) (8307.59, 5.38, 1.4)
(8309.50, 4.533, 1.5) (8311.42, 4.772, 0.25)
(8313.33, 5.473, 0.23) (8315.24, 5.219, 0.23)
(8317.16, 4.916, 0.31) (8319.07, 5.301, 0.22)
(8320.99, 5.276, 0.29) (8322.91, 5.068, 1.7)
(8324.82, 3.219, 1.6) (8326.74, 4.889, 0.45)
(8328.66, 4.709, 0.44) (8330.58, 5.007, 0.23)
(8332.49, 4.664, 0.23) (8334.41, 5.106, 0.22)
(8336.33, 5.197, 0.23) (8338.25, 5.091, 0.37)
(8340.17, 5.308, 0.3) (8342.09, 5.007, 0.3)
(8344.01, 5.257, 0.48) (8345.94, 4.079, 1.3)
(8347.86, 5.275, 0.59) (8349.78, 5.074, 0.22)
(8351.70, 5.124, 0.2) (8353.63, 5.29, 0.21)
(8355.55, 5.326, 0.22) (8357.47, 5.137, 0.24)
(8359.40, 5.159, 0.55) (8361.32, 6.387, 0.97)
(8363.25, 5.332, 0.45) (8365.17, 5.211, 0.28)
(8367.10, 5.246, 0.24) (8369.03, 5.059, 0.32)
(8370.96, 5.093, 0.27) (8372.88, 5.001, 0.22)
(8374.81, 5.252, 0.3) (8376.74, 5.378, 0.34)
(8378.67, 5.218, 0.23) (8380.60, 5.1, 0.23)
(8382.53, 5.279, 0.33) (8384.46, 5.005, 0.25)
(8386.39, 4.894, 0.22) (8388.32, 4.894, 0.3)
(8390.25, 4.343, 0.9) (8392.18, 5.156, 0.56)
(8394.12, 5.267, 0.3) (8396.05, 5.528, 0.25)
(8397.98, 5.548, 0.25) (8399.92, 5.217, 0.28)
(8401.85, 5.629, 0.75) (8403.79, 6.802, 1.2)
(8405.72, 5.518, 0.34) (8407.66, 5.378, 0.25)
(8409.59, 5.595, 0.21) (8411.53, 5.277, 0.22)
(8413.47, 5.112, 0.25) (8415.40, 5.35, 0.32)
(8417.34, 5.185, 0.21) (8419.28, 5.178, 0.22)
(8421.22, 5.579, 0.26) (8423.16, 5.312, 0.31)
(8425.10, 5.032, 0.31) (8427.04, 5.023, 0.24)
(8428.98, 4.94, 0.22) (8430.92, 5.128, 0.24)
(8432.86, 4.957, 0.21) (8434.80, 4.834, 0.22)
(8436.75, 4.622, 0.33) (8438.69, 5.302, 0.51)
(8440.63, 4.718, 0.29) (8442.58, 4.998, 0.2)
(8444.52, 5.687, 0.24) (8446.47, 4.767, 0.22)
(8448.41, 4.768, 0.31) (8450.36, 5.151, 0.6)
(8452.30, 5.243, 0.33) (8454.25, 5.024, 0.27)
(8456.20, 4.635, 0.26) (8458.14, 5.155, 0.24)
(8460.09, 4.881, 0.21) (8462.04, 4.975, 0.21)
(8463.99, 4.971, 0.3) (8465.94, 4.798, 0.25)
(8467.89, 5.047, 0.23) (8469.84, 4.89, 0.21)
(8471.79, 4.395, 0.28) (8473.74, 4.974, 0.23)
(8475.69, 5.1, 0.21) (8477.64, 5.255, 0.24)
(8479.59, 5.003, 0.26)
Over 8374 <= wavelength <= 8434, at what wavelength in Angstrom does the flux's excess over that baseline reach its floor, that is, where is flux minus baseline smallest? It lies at 8390.25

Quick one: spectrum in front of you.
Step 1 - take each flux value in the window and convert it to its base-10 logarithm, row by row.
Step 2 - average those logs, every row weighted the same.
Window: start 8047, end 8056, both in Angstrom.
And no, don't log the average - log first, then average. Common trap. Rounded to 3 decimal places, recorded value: 0.737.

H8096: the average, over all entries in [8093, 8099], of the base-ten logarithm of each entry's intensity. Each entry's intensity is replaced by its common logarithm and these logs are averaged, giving 0.721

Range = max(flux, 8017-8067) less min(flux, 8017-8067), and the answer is 1.03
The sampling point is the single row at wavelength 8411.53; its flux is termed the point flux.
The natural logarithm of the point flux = 1.66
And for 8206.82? 1.65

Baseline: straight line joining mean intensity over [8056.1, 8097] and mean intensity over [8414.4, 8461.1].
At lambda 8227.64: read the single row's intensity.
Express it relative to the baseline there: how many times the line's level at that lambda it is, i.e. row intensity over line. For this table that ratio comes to 1.079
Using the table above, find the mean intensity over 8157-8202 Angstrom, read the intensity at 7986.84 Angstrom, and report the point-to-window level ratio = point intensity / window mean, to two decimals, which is 1.05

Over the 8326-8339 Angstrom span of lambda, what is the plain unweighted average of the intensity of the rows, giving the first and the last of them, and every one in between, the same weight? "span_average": 4.95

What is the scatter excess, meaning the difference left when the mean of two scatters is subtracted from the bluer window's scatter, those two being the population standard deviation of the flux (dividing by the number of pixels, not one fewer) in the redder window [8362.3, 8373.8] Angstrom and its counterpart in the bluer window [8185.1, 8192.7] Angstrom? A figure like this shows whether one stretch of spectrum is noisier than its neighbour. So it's 0.14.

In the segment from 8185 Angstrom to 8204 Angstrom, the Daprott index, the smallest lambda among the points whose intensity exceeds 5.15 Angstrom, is 8186.06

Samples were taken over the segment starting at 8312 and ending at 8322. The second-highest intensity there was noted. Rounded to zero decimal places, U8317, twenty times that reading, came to 106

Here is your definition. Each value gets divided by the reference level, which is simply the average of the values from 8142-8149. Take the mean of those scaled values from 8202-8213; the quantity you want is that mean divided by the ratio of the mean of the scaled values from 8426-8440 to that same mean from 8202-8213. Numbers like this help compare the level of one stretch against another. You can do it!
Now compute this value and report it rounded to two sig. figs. 0.97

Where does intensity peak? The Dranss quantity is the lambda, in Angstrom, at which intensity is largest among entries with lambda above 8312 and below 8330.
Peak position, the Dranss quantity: 8313.33 Angstrom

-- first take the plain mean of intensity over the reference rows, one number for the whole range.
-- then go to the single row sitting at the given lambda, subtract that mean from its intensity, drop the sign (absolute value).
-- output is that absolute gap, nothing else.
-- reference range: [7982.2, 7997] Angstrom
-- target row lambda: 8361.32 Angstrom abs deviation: 0.9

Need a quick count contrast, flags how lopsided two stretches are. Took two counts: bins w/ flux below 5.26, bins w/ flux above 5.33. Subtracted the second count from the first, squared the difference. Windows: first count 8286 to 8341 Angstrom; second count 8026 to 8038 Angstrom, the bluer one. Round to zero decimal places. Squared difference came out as 196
